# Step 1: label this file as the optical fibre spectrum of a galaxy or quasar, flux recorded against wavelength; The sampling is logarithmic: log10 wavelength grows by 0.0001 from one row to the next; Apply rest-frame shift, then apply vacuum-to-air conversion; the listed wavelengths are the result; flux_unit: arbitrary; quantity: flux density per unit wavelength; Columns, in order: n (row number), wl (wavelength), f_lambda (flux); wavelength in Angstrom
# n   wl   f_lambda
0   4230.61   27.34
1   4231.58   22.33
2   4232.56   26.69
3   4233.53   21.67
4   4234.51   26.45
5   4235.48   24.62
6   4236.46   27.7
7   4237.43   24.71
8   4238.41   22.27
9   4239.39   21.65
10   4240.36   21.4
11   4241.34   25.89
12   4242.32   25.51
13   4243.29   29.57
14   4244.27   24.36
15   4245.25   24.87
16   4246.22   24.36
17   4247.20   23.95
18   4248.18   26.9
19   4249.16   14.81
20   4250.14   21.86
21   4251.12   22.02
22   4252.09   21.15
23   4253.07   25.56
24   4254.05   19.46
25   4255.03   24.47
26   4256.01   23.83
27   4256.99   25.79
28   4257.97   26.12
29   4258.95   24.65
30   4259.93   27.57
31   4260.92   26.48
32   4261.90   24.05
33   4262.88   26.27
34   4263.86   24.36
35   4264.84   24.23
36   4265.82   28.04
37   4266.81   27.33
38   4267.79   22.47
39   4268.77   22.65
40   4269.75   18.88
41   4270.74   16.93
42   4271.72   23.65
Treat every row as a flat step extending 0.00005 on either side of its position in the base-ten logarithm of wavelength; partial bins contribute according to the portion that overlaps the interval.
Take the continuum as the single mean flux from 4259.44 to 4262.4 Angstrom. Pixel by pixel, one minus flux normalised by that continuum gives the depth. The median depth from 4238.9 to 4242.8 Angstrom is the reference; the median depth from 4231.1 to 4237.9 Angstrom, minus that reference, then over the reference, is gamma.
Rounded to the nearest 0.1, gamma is -0.5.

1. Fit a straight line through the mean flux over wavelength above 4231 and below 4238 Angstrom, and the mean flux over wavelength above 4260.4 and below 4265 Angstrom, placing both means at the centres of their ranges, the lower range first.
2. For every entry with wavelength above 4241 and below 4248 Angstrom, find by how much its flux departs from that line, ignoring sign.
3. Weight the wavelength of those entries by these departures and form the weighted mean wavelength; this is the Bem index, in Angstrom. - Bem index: 4243.8 Angstrom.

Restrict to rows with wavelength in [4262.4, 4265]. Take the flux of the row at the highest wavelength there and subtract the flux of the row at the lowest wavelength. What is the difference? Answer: -2.0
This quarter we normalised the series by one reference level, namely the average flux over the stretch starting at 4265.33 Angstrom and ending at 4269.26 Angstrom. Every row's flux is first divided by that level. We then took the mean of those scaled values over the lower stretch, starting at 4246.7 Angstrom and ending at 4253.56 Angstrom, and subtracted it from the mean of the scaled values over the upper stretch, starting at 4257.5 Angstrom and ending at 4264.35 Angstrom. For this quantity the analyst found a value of 0.13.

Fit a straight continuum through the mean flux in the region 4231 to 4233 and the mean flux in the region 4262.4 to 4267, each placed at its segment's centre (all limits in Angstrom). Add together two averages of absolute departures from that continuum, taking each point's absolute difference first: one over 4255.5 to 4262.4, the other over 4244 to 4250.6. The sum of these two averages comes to 3.8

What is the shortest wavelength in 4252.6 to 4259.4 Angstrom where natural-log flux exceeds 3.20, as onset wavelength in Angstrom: 4253.07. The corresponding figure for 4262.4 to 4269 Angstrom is 4262.88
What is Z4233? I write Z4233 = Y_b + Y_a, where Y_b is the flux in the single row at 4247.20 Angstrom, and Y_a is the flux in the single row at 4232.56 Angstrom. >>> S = 51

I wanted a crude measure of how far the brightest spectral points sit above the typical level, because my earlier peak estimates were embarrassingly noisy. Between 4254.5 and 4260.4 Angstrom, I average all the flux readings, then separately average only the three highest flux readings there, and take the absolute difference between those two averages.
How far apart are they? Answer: 1.1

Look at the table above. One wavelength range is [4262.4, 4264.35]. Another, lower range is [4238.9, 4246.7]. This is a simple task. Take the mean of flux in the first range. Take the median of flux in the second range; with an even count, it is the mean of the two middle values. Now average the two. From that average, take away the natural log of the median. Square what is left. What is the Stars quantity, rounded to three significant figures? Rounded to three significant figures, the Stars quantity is 474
